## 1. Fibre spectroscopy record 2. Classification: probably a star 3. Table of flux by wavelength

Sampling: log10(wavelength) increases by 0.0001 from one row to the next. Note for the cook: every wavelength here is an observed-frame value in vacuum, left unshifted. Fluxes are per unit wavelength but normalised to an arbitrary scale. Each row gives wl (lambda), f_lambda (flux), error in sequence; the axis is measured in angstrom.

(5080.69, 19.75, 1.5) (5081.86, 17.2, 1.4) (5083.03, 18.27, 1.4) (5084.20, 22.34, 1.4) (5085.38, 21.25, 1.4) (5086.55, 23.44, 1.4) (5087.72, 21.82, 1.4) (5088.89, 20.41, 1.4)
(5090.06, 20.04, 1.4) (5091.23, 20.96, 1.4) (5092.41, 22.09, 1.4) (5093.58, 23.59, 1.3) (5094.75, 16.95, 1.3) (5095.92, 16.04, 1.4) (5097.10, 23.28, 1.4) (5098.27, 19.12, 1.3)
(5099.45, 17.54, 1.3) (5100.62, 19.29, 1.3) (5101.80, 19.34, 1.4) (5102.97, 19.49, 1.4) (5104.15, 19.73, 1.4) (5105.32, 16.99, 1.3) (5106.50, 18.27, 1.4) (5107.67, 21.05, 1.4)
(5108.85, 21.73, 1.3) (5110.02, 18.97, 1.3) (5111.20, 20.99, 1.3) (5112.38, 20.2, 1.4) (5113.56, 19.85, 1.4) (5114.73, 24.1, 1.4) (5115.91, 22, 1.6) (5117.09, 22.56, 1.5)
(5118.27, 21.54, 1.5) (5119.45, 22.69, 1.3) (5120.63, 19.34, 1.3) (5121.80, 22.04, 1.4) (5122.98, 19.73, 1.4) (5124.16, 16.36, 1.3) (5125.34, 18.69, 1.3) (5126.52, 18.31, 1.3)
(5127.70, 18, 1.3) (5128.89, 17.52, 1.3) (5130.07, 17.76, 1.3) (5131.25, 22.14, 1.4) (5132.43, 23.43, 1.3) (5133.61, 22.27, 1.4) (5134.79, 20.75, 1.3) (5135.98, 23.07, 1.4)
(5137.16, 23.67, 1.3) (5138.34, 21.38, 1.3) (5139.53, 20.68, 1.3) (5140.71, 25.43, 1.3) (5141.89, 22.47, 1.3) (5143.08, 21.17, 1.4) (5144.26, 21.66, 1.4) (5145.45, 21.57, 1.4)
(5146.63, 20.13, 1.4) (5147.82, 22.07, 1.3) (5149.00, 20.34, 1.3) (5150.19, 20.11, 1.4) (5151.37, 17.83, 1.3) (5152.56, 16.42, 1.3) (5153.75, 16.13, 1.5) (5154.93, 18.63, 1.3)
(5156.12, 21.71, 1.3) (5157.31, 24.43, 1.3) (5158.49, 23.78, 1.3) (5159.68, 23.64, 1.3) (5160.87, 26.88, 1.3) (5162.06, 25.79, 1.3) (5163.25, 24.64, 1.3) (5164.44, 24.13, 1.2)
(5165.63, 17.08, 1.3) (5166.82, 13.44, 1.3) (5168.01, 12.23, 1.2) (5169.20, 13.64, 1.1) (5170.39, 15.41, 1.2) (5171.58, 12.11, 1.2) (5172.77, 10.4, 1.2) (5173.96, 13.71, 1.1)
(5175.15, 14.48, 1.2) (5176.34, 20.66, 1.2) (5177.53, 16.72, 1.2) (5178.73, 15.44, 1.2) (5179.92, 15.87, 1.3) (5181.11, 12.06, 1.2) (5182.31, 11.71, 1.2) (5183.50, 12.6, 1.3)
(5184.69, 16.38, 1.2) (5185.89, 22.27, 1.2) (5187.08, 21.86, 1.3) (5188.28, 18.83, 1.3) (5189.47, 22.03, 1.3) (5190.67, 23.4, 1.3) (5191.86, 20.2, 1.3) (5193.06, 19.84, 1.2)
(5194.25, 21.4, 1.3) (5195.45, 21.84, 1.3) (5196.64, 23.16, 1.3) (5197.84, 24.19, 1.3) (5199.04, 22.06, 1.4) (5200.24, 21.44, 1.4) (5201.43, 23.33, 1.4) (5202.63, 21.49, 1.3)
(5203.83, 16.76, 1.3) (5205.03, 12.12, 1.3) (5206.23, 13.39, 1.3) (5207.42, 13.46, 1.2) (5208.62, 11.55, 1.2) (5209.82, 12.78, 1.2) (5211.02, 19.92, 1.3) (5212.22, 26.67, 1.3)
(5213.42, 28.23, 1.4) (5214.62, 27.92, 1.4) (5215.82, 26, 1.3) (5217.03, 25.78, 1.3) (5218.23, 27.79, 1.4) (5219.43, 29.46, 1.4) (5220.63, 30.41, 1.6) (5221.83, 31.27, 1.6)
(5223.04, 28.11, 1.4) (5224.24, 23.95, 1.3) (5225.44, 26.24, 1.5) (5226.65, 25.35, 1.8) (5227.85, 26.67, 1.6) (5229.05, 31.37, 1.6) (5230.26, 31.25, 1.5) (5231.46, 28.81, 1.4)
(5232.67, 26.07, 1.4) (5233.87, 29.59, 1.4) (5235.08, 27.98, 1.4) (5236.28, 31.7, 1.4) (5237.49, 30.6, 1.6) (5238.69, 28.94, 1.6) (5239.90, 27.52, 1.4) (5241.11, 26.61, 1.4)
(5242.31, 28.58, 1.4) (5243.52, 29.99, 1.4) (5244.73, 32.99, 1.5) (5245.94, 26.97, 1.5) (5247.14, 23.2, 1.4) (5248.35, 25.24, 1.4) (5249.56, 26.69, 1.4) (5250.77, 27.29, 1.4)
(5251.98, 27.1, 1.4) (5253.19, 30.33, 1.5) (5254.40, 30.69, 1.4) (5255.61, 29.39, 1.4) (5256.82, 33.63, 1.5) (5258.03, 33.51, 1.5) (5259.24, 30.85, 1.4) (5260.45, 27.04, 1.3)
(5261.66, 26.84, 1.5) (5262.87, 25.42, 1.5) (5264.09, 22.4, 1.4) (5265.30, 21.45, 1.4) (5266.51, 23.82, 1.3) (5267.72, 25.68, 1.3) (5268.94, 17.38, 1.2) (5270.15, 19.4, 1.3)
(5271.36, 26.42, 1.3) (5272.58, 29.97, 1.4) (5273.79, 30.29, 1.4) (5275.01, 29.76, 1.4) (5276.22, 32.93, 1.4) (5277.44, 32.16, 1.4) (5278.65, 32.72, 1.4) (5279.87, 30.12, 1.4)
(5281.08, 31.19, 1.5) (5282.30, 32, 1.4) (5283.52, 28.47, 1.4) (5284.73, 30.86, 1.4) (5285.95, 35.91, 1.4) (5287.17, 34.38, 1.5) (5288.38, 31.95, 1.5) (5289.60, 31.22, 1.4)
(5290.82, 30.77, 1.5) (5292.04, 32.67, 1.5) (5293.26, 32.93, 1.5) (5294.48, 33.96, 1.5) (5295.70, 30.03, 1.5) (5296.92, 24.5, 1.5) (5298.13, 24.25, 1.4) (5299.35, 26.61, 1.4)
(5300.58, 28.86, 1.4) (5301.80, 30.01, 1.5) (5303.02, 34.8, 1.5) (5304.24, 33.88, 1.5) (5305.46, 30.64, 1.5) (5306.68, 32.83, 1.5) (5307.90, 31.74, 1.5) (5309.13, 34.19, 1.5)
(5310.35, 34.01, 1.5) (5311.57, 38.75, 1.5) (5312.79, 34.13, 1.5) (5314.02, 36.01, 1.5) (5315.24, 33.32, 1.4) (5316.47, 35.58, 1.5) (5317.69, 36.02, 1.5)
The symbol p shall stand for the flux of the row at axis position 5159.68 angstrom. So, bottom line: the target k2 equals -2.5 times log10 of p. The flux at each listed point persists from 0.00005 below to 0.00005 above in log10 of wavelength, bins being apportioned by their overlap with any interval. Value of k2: -3.43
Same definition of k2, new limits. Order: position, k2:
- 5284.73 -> -3.72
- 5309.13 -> -3.83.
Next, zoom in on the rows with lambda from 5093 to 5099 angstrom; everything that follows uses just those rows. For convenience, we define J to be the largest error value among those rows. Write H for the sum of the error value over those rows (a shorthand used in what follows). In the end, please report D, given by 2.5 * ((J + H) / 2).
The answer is 10.1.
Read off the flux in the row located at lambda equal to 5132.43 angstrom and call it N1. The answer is 23.43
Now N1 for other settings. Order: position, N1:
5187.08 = 21.86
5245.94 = 26.97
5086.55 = 23.44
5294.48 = 33.96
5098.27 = 19.12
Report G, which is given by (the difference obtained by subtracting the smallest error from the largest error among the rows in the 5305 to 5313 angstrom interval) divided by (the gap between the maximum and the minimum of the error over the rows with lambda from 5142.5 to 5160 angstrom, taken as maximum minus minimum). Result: 0.0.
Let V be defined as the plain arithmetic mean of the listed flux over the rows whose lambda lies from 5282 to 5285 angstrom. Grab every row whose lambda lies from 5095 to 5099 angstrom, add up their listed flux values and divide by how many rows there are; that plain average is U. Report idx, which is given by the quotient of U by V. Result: 0.64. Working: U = 19.5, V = 30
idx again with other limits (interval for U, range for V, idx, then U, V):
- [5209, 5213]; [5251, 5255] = 0.67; 19.8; 29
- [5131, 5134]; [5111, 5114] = 1.11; 22.6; 20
